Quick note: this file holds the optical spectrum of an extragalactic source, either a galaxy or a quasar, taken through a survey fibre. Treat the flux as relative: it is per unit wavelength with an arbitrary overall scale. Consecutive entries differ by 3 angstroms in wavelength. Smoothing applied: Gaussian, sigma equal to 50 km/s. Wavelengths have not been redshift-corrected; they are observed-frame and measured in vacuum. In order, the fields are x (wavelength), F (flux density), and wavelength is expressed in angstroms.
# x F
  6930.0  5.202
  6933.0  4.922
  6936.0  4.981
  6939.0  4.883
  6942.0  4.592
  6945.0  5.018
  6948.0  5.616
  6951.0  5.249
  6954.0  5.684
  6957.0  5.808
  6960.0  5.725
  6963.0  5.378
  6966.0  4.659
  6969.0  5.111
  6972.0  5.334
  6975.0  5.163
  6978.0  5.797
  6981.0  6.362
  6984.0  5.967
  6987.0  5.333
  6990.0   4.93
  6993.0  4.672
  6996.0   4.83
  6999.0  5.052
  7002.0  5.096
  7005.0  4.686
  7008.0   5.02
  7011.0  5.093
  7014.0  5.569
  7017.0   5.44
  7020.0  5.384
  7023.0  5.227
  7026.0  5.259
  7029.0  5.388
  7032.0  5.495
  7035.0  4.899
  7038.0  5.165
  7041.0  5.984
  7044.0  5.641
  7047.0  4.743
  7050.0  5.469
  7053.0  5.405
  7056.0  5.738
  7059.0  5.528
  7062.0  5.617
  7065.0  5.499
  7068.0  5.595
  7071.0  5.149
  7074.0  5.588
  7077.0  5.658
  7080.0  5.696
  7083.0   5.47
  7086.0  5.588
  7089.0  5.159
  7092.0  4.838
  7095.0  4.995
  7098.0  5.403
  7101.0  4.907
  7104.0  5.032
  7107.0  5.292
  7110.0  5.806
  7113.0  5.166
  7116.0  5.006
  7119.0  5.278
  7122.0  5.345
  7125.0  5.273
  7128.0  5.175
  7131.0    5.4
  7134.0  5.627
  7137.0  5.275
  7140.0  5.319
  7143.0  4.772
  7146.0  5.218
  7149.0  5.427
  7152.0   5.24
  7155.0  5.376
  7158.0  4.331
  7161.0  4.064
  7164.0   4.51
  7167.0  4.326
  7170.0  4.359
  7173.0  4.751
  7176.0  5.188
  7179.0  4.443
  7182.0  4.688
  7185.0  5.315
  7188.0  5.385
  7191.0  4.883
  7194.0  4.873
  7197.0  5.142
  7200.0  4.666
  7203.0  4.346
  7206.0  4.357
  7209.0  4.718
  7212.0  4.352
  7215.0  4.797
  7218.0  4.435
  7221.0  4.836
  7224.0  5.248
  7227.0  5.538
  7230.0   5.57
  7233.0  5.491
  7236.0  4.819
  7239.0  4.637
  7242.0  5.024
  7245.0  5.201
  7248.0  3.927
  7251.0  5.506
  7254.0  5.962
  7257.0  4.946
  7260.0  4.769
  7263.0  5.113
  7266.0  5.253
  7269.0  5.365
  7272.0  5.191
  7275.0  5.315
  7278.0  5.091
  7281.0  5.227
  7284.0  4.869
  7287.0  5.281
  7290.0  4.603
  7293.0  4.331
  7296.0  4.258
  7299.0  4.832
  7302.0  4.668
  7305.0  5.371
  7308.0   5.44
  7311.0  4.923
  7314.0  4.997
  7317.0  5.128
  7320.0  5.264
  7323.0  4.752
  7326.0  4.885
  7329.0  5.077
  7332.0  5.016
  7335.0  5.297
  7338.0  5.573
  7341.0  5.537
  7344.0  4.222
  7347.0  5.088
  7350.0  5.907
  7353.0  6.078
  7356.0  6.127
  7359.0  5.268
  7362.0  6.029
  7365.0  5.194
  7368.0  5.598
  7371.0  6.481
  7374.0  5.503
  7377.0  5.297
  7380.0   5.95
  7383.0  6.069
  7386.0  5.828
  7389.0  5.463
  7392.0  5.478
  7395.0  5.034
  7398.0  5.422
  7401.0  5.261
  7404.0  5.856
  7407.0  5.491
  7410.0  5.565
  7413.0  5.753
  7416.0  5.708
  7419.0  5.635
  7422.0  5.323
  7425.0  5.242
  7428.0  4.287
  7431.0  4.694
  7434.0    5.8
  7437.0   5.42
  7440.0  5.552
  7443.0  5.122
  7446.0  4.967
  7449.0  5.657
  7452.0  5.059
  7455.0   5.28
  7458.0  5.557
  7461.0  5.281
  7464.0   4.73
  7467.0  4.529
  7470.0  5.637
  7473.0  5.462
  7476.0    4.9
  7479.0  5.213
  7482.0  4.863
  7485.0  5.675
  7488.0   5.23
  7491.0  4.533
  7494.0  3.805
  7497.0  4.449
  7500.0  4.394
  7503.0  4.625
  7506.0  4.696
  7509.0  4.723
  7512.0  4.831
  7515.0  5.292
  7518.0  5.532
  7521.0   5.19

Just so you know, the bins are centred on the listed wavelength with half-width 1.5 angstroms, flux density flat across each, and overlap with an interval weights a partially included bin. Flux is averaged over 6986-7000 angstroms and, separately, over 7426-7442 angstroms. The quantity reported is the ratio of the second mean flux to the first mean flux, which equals 1.04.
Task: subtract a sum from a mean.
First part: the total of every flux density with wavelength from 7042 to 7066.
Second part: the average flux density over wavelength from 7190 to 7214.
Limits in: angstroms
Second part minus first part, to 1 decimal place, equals -39.0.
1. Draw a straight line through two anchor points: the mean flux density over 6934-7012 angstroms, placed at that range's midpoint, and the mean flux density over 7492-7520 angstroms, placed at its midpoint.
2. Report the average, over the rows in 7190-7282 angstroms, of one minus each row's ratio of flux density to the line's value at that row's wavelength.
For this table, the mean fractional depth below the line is -0.003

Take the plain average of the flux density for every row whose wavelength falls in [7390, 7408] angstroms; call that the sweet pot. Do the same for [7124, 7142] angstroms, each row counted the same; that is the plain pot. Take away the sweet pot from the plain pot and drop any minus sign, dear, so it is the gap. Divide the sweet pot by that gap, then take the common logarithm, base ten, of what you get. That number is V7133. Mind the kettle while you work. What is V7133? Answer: 1.8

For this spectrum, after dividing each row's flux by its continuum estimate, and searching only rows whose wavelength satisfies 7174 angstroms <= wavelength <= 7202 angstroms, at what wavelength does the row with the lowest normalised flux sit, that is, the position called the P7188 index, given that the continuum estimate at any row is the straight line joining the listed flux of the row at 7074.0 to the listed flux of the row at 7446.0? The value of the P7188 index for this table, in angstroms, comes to 7179.0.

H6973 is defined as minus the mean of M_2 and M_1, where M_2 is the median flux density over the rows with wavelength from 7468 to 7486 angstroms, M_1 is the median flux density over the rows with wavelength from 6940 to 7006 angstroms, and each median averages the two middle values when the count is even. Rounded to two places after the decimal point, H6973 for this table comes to -5.27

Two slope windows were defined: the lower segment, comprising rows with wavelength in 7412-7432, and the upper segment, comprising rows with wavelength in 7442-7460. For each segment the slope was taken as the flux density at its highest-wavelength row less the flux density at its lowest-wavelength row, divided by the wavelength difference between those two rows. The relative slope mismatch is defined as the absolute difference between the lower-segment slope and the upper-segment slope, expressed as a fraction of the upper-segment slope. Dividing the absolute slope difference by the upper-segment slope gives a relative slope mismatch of 3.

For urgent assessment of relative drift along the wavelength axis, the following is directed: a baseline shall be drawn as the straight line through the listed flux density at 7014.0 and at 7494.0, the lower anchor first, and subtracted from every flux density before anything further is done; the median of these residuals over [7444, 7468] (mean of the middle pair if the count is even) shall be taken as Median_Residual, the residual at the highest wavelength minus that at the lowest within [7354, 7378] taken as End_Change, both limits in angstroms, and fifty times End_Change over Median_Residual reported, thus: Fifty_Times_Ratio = -31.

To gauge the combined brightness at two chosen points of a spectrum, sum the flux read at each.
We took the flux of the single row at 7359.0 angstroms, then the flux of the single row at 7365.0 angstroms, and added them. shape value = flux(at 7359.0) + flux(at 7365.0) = 10.5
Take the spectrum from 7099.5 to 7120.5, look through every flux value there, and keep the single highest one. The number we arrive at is 5.806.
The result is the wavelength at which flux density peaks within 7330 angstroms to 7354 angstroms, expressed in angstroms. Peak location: 7353.0 angstroms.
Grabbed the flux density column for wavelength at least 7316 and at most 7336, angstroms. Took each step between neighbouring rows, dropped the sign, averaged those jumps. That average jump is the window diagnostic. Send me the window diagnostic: 0.22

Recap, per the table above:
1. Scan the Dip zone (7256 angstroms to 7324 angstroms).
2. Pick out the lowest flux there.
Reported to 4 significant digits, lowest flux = 4.258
